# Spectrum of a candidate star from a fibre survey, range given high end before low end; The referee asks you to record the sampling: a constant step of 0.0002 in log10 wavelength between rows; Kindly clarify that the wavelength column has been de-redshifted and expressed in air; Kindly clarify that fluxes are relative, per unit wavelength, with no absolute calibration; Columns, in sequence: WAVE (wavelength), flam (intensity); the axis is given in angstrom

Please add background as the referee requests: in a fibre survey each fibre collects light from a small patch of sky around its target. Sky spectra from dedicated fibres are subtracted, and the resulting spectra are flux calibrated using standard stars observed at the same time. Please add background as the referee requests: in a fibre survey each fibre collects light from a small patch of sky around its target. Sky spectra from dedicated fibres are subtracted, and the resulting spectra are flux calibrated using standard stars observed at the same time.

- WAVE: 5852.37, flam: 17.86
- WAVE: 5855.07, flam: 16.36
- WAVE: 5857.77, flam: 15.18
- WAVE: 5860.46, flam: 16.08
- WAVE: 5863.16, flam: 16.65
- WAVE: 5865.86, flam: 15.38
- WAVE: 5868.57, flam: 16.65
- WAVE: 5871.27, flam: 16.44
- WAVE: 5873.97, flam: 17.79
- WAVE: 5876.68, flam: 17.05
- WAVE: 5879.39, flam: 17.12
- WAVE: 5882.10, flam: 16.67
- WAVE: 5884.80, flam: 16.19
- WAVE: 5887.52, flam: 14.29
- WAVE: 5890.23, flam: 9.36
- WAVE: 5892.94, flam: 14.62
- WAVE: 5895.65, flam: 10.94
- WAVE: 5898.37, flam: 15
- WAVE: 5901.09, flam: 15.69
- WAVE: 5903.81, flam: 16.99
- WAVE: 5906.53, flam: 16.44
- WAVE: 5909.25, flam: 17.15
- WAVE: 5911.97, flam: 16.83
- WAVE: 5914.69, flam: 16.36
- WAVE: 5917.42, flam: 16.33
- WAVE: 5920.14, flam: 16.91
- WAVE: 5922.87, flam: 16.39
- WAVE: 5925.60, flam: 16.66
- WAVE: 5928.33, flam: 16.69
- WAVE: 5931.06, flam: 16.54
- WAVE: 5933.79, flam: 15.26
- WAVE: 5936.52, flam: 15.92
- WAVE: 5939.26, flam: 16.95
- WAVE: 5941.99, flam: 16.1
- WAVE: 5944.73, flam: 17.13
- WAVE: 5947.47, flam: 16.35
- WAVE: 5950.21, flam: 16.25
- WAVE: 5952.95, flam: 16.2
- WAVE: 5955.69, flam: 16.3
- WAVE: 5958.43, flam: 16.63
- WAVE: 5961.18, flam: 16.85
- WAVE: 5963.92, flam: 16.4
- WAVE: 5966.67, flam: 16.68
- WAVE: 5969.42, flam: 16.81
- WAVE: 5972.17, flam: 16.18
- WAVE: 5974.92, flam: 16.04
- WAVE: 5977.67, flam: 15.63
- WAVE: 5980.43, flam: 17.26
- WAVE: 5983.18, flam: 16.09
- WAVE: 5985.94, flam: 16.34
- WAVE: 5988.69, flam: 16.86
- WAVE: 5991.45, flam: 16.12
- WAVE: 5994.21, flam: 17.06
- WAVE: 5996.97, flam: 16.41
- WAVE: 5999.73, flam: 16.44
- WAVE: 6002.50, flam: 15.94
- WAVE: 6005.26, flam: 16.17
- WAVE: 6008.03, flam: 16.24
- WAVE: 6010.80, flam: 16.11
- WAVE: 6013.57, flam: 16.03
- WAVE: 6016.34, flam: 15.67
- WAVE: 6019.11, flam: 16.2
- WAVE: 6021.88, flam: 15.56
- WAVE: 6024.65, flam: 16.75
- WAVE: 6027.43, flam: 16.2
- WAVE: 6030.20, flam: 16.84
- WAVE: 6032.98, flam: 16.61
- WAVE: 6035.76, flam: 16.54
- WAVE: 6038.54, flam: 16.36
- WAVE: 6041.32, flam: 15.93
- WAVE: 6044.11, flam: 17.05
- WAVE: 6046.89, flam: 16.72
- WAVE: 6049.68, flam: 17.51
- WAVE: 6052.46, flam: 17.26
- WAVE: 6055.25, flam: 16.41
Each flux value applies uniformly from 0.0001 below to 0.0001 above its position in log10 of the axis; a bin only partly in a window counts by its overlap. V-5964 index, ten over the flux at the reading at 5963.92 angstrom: 0.610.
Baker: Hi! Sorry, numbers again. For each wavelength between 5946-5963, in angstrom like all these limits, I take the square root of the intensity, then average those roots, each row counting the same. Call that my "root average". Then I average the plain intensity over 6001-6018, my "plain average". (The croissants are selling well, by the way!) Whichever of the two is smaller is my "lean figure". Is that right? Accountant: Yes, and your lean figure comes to 4.05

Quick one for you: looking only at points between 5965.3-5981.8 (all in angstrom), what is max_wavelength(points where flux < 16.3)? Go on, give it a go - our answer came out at 5977.67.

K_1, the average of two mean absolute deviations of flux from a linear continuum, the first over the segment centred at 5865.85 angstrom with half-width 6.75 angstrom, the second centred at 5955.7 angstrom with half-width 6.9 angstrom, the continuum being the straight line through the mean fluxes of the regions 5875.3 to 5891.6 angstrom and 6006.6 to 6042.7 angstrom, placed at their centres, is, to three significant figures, 1.01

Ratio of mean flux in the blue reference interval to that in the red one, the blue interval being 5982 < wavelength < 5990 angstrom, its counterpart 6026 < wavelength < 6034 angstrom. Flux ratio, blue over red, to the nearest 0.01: 0.99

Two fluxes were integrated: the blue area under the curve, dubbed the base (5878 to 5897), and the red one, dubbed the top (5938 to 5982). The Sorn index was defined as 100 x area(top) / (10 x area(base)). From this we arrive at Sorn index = 27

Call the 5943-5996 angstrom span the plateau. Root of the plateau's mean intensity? 4.060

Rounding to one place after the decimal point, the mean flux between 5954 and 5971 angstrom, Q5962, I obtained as 16.6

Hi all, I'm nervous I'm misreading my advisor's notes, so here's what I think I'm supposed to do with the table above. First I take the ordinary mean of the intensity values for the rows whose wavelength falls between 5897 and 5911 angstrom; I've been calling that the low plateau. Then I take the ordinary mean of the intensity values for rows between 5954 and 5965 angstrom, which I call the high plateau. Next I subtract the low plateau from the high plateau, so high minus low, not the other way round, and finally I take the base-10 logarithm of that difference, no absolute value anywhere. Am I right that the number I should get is -0.54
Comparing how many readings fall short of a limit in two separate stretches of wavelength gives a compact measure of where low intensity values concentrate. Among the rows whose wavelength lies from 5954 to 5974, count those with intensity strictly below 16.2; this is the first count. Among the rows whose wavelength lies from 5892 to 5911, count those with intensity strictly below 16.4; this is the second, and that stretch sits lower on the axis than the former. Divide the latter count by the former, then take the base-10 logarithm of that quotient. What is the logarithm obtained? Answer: 0.6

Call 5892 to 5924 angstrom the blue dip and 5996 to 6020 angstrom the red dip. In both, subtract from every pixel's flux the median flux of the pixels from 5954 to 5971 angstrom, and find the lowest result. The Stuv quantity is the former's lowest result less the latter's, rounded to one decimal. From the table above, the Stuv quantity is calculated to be -4.7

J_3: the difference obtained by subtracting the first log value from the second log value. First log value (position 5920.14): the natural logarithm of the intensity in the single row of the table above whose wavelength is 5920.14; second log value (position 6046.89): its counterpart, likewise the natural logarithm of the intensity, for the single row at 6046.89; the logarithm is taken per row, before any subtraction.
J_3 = -0.01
